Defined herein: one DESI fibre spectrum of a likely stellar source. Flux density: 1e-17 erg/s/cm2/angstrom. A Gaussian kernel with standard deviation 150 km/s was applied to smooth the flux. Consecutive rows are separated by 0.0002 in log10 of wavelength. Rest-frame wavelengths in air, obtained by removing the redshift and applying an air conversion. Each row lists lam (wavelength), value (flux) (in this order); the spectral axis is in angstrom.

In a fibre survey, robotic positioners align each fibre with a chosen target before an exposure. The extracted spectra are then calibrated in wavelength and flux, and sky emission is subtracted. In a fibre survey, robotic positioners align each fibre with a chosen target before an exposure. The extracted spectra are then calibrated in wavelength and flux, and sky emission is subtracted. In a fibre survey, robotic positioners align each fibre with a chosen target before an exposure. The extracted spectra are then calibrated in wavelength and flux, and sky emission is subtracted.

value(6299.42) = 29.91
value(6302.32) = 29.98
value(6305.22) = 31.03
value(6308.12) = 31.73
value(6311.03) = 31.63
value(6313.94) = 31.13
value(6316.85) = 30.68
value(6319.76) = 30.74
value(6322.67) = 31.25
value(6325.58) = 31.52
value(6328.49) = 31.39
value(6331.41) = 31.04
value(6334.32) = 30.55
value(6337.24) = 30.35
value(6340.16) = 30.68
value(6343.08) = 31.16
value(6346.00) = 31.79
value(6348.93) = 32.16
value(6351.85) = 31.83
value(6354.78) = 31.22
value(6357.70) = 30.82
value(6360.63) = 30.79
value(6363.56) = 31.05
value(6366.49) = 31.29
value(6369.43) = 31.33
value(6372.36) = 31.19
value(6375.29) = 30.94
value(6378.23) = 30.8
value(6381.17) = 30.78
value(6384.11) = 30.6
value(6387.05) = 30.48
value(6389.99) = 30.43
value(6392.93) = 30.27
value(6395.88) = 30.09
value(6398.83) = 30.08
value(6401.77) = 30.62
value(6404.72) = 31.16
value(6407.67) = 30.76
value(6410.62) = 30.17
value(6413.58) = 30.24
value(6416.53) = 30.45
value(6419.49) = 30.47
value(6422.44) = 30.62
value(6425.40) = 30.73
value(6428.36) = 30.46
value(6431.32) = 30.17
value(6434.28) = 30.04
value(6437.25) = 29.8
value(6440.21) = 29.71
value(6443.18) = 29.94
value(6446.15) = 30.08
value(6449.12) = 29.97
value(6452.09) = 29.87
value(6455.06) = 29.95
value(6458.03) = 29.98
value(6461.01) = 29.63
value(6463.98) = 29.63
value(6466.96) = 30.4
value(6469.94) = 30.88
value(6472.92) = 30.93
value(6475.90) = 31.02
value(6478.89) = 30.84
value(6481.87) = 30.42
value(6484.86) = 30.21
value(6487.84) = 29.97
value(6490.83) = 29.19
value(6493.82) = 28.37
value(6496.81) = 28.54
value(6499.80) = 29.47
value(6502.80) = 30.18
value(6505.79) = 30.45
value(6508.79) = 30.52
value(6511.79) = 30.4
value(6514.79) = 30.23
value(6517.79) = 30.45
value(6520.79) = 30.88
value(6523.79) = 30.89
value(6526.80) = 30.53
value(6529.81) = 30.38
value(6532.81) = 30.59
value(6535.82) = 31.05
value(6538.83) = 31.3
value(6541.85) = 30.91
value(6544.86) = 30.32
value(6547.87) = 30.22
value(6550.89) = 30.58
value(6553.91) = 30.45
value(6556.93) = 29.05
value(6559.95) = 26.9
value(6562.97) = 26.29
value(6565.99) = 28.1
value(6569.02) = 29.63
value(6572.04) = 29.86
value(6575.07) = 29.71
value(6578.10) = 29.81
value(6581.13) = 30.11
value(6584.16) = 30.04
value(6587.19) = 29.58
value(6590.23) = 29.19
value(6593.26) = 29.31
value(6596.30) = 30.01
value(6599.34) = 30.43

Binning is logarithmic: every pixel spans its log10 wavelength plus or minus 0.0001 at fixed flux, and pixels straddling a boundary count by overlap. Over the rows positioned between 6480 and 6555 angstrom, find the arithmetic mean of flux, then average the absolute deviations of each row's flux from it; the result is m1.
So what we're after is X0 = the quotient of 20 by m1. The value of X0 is 42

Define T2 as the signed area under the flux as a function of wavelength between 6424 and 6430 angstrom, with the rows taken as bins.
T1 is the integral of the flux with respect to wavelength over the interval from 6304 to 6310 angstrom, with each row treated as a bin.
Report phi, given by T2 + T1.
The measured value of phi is 372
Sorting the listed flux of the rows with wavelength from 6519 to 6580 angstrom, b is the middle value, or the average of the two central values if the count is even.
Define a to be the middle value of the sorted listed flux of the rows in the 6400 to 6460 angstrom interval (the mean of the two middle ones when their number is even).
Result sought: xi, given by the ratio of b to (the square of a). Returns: 0.0333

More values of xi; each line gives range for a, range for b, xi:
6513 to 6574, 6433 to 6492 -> 0.0324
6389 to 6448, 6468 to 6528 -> 0.0332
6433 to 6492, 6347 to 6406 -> 0.0343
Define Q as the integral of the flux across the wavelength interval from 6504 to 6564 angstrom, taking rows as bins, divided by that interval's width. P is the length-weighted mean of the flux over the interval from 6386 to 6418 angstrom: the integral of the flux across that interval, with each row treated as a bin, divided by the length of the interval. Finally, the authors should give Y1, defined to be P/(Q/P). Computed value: 30.7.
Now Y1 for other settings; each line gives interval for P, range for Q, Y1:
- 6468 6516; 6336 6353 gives 28.9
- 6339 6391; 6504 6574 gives 32.2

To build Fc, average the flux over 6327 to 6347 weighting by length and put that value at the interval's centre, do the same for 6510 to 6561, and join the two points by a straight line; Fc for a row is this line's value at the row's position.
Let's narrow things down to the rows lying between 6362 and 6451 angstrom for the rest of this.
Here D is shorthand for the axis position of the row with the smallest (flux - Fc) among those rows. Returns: 6440.21 angstrom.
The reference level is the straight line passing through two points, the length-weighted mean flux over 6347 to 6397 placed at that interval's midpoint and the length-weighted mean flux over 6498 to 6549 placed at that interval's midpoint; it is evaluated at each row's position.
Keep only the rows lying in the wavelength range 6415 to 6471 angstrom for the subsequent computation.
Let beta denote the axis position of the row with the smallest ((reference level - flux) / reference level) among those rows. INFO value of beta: 6469.94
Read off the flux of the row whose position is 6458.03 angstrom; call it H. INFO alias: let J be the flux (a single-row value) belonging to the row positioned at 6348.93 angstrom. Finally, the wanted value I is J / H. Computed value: 1.07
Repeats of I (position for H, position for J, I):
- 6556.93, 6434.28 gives 1.03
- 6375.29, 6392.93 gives 0.98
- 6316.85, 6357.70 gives 1.00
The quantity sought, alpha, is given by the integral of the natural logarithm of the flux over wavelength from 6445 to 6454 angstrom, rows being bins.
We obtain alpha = 30.6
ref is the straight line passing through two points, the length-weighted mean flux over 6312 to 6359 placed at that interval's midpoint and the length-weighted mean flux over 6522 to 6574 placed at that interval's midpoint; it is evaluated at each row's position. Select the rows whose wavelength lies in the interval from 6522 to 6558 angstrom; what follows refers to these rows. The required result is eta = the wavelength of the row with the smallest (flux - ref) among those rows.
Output 6556.93 angstrom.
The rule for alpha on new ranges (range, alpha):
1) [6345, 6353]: 27.7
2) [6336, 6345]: 30.8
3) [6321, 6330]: 31.0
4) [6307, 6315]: 27.6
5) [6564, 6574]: 33.7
